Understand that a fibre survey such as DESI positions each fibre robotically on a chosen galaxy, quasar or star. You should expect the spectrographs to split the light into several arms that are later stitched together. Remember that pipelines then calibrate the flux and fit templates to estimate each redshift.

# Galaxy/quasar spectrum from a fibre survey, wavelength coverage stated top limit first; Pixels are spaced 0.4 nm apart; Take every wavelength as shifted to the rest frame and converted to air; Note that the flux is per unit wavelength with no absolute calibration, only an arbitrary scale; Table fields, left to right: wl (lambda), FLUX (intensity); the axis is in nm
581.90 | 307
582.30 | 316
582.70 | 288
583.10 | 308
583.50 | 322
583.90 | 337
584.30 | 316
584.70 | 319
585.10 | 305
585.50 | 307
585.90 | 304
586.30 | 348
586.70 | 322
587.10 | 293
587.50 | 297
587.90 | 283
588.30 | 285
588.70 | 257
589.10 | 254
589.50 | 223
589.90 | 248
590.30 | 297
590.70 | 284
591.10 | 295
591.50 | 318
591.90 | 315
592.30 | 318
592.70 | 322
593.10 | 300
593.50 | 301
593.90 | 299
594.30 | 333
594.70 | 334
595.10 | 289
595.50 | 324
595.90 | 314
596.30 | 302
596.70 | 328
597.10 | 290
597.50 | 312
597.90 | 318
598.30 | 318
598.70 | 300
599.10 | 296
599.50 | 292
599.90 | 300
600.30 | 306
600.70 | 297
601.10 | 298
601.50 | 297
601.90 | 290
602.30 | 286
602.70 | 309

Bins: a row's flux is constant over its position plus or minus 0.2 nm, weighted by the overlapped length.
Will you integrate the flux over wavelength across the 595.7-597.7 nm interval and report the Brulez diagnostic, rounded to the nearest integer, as 618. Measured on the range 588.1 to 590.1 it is 507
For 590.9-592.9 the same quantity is 627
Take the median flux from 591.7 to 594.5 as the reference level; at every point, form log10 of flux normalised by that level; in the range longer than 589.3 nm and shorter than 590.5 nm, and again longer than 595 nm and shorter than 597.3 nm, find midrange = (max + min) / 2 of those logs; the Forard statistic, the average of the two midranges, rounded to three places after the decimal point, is -0.049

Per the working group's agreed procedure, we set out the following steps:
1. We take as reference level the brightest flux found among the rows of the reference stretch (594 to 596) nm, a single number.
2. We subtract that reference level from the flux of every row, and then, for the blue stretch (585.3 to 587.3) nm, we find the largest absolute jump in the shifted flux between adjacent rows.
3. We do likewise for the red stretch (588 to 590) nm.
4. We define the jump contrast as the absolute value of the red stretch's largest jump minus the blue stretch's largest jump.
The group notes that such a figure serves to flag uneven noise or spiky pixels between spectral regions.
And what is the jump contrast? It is 13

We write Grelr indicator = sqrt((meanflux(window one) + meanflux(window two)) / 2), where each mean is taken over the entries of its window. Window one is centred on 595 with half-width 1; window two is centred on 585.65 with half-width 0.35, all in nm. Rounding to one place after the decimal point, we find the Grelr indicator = 17.7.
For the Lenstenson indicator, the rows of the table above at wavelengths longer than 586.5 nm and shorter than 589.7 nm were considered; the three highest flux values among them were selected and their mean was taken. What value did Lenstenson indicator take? 304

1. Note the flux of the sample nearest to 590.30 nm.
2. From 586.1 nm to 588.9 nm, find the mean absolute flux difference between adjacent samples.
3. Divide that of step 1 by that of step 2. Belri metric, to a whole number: 17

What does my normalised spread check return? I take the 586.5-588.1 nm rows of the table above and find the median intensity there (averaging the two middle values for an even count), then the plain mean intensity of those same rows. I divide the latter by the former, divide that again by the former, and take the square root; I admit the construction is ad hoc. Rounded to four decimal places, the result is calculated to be 0.0586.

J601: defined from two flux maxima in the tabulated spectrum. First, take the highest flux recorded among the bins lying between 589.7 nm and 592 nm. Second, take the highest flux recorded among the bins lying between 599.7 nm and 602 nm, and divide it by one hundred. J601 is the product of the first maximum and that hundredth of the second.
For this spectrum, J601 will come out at 973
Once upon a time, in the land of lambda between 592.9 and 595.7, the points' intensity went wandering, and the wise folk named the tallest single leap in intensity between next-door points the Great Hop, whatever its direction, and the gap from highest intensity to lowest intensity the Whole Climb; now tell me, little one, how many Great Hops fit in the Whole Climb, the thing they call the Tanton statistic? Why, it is 1.0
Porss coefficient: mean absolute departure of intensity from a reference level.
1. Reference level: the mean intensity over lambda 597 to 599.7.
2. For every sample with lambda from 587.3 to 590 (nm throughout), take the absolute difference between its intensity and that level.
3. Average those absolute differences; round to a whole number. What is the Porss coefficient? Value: 40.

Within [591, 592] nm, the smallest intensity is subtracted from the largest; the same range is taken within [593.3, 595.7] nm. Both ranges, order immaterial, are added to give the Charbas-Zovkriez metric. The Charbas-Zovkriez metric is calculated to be 68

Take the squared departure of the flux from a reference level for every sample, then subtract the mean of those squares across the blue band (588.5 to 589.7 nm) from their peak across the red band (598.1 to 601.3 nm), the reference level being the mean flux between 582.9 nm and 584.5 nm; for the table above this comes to -5198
